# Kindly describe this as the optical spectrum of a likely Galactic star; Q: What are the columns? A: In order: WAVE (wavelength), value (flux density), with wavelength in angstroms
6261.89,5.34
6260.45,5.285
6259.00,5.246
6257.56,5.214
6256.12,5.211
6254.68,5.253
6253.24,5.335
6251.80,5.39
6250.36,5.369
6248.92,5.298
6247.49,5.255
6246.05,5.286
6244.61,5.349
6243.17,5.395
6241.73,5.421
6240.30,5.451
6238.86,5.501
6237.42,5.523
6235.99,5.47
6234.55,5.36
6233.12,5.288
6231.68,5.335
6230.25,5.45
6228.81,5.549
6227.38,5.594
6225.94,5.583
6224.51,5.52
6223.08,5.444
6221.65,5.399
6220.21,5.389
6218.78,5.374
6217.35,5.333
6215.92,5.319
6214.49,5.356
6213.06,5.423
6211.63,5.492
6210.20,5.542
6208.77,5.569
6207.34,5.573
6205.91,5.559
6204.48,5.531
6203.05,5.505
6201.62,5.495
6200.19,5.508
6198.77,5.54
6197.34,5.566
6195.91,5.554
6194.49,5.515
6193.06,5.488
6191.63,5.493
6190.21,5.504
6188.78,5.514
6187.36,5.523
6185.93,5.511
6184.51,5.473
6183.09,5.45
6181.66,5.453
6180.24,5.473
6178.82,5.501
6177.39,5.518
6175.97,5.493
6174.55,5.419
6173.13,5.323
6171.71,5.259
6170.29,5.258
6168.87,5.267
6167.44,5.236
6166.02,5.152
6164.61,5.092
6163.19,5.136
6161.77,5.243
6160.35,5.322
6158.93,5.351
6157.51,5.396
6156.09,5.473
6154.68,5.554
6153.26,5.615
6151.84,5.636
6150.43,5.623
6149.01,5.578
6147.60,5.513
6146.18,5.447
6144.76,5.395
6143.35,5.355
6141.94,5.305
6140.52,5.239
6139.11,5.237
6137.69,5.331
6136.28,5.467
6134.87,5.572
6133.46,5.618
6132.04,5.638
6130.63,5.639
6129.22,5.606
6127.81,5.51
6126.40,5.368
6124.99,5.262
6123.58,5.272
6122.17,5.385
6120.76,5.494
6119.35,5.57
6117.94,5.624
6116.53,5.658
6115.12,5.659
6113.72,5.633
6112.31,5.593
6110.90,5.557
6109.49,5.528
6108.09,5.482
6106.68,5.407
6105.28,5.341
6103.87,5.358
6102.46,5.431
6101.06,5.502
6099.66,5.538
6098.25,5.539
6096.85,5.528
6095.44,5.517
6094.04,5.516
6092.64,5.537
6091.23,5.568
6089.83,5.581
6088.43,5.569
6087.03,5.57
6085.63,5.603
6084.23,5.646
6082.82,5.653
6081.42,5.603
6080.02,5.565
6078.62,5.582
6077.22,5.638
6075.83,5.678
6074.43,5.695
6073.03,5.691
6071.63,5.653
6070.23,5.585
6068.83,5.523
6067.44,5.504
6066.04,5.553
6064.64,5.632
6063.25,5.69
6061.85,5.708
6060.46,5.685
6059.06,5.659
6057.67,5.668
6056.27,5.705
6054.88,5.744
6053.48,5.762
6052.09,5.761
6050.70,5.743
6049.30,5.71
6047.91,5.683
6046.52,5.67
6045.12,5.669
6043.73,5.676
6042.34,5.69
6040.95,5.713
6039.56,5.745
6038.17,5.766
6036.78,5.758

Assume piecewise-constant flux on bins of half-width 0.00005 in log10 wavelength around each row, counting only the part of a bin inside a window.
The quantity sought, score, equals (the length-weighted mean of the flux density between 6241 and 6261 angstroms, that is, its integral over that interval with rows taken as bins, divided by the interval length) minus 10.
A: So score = -4.69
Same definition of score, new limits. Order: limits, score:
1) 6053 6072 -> -4.35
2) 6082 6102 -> -4.44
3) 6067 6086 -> -4.38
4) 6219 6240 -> -4.55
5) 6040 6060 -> -4.30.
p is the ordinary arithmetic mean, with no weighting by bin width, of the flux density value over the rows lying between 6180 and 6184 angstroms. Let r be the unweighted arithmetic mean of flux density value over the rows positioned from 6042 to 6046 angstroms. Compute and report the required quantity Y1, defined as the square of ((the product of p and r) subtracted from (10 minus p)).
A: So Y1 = 700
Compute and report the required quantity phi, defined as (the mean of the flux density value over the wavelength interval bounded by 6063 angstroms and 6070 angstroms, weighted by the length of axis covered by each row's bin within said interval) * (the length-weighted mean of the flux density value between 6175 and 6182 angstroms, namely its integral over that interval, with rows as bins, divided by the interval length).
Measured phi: 30.6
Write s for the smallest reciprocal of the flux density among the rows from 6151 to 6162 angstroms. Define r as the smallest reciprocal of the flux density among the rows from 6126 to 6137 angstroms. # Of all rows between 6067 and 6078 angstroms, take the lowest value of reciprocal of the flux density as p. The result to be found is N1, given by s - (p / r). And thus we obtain -0.813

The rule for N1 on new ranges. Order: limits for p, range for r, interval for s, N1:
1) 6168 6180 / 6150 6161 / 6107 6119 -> -0.845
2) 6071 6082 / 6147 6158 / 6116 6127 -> -0.813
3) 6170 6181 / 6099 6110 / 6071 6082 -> -0.828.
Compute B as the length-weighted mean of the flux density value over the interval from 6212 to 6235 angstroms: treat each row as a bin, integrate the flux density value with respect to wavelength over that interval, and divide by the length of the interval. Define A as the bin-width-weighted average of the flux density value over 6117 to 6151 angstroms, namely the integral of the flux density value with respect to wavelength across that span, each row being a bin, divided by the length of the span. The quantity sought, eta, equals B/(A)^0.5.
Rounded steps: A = 5.460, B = 5.42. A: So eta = 2.32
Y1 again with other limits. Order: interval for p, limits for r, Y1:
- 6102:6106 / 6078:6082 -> 645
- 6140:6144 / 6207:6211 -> 614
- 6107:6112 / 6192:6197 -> 676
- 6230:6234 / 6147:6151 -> 635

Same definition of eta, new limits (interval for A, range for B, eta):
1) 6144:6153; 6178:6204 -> 2.34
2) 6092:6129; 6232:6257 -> 2.29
